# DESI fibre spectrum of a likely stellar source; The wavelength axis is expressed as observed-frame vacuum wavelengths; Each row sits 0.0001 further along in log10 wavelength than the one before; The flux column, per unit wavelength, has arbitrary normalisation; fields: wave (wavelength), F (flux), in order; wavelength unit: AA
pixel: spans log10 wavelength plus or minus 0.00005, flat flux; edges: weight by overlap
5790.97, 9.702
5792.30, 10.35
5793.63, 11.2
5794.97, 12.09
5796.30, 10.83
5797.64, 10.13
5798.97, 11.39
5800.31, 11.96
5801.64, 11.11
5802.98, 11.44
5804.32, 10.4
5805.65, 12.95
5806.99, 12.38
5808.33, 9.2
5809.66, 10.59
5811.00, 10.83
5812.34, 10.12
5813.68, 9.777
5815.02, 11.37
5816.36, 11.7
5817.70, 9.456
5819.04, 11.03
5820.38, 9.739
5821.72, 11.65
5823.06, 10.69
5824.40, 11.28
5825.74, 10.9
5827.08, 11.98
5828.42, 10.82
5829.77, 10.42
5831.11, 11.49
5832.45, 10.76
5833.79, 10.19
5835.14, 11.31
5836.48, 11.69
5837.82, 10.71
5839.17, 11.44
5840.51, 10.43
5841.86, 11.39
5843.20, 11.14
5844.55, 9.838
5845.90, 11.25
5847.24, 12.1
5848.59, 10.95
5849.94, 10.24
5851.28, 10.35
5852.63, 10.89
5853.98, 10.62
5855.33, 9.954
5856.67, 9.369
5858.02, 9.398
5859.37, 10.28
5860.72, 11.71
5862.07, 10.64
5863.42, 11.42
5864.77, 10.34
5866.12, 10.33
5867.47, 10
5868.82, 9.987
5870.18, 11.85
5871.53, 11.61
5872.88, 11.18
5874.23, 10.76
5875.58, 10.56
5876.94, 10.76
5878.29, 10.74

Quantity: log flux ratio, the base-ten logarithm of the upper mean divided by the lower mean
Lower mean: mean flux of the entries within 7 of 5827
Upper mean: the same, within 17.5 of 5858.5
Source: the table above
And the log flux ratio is -0.01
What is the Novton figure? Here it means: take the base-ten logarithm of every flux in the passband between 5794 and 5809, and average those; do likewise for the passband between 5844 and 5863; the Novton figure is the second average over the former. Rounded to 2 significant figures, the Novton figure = 0.97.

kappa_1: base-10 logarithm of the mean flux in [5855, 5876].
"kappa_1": 1.025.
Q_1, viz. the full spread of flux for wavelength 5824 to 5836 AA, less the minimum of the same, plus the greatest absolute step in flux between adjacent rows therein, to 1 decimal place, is -7.2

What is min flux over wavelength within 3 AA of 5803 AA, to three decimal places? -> 10.400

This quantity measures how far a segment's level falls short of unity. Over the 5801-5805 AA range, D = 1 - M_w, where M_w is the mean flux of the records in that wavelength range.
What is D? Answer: -10.0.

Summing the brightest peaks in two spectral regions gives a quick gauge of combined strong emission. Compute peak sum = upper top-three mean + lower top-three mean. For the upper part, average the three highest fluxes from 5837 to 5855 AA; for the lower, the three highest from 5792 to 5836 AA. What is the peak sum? 24.1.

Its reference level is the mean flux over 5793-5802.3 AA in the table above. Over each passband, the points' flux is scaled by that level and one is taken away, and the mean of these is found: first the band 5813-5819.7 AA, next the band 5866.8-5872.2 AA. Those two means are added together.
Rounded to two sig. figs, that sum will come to -0.085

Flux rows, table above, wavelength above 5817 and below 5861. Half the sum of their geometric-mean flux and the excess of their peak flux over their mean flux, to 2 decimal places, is 6.04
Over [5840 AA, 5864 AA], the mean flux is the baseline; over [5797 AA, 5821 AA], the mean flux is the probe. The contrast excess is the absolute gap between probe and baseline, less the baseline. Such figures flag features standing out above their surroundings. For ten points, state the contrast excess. -10.5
